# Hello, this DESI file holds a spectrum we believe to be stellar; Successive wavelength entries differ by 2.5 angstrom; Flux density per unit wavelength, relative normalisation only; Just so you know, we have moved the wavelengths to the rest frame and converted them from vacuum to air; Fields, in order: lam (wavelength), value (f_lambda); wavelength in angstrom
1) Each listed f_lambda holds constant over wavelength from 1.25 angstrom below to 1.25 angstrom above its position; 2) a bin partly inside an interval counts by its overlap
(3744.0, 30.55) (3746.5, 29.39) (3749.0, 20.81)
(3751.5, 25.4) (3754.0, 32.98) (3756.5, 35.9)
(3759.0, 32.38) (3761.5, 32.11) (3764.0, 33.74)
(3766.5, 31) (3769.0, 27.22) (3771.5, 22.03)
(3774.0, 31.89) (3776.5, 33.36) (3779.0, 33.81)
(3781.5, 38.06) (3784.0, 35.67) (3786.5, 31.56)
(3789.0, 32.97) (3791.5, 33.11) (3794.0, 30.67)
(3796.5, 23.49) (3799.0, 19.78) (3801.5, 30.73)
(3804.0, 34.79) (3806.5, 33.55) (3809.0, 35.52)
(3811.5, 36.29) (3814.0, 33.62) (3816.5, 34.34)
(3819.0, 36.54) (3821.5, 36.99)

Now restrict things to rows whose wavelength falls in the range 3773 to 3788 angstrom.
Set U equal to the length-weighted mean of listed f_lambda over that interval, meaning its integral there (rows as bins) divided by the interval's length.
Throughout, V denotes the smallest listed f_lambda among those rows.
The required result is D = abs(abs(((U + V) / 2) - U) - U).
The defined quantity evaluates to 32.8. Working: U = 34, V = 31.56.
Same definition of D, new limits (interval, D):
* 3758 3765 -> 32.4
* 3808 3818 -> 34.3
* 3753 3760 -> 33.1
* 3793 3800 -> 22.2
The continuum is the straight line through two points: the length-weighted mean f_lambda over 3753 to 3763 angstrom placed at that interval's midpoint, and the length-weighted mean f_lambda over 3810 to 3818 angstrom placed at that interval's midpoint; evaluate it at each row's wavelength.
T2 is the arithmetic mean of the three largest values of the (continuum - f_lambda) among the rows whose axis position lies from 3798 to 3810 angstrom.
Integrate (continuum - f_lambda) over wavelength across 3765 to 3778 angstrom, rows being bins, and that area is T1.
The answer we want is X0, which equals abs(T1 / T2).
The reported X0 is 8.9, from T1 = 58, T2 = 7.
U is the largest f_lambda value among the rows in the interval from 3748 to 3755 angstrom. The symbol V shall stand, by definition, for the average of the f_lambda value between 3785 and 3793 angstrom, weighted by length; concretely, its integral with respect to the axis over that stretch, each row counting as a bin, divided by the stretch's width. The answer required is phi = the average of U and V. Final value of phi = 33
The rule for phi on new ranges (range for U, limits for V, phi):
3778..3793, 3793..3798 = 32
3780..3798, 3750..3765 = 35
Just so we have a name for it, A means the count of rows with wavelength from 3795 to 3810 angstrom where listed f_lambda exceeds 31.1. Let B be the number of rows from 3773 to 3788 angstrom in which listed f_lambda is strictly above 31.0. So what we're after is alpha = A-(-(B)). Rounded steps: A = 3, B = 6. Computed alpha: 9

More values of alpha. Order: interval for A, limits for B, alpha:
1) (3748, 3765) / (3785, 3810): 11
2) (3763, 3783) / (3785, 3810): 11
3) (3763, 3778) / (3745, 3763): 7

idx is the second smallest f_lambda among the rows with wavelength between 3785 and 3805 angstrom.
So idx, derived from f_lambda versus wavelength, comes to 23.49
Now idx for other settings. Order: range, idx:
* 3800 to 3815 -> 33.55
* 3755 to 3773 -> 27.22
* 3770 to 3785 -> 31.89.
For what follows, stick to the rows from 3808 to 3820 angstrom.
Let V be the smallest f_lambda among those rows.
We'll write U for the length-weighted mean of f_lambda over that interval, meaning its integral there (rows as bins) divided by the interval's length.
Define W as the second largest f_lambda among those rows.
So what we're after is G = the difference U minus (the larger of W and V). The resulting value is -1.1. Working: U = 35.2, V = 33.62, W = 36.29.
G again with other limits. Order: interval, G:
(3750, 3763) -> -1.4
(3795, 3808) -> -4.9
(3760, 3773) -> -2.8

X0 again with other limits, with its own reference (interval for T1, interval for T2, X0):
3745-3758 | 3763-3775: 7.9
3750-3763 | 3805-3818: 23.8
